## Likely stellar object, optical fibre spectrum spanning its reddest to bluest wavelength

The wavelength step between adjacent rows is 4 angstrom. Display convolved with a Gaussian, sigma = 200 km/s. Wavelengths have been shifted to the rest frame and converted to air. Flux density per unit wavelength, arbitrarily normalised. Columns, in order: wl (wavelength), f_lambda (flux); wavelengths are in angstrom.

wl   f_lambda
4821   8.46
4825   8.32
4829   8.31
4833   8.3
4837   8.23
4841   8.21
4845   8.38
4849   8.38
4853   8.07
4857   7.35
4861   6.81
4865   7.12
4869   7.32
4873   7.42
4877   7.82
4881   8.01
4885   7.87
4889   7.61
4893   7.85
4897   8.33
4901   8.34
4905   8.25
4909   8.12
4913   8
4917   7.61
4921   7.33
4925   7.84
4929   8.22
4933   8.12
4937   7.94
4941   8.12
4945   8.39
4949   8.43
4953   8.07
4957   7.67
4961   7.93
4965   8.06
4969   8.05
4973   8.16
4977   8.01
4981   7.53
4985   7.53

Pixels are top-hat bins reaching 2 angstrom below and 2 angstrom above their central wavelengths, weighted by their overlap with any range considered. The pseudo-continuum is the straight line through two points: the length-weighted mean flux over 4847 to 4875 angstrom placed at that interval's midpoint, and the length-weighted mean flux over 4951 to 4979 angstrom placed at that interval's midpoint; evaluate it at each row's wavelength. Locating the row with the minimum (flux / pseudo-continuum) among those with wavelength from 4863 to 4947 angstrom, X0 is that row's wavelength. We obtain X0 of 4921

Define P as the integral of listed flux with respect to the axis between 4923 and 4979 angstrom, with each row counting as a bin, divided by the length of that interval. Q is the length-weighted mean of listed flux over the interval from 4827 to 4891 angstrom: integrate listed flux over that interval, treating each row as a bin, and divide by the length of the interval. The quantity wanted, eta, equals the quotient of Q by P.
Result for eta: 0.97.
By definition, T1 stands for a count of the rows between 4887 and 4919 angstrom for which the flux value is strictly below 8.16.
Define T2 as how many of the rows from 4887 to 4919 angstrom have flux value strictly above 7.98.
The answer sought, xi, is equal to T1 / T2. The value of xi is 1.0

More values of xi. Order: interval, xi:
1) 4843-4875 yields 2.0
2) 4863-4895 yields 8.0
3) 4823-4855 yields 0.1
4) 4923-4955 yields 0.8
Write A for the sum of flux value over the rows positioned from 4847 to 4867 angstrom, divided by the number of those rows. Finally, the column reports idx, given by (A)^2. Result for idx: 57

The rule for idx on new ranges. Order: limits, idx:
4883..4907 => 65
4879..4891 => 61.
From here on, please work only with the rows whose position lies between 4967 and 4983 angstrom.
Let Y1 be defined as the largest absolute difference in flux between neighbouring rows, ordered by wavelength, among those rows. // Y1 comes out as 0.48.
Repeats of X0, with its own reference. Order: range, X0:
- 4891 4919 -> 4917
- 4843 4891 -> 4861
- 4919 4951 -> 4921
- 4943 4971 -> 4957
